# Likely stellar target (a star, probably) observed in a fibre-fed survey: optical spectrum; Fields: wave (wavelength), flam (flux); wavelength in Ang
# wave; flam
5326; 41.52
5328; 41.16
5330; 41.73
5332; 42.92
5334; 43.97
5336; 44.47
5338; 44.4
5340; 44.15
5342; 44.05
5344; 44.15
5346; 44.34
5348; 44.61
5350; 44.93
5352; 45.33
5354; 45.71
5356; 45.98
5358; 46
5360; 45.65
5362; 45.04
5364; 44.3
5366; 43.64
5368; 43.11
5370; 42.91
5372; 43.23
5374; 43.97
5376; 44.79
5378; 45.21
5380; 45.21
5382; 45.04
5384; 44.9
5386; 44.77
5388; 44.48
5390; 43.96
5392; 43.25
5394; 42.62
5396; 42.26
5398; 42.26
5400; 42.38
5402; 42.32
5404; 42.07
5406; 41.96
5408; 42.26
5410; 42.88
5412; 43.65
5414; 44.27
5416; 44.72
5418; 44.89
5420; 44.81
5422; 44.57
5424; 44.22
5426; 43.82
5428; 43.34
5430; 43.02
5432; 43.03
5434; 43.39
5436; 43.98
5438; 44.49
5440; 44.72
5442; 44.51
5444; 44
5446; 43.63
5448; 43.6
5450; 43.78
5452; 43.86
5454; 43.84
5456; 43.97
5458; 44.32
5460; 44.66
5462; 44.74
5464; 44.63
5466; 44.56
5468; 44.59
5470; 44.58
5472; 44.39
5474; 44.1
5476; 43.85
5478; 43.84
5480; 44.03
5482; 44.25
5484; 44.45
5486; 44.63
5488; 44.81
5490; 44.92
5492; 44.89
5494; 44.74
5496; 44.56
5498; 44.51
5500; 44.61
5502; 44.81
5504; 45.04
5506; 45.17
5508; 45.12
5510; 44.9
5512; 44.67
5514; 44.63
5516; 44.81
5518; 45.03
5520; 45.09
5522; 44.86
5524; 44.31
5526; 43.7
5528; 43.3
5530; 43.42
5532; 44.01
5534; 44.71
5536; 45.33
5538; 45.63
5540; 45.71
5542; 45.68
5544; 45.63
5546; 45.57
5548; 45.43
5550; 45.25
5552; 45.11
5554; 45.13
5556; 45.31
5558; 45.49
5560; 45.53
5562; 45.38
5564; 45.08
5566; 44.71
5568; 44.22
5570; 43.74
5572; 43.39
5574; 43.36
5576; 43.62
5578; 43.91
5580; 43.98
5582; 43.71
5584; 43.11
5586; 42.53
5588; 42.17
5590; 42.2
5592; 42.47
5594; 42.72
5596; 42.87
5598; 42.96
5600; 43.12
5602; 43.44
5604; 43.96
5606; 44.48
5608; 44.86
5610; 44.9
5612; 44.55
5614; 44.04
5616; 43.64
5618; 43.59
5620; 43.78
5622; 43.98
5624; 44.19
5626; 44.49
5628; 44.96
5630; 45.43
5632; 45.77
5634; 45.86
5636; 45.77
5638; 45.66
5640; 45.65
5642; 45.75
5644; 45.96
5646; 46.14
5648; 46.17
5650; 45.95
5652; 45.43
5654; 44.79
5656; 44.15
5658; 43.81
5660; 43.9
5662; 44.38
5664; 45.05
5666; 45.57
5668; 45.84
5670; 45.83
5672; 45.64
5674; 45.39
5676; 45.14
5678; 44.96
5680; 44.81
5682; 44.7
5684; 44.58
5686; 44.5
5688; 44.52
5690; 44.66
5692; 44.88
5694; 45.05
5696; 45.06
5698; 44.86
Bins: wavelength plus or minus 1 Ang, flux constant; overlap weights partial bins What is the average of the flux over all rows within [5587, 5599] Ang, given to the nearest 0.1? 42.6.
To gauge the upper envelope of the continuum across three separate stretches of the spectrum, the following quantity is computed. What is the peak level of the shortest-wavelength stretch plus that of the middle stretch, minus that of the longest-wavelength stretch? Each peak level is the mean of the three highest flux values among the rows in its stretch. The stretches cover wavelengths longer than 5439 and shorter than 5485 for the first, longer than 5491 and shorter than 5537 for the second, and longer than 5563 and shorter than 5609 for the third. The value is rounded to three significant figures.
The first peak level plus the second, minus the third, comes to 45.0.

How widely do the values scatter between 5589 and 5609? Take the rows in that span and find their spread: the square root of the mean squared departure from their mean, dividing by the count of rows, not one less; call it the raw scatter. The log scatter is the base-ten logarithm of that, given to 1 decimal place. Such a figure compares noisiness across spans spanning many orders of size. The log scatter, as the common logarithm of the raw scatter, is -0.1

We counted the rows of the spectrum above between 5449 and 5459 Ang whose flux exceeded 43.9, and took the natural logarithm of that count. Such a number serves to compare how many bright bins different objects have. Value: 0.69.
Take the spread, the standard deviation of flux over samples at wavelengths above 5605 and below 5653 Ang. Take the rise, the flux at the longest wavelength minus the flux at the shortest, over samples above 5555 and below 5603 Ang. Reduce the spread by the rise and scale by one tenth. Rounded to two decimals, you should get 0.27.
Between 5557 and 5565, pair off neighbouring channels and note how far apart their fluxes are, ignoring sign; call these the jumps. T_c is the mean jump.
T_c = 0.16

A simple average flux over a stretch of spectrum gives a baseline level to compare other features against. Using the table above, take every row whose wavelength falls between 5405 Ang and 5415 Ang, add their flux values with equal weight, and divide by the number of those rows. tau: 43.0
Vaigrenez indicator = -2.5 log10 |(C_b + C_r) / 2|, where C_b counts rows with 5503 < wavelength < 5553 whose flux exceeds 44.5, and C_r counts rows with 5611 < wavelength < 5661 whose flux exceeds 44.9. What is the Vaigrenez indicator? -3.04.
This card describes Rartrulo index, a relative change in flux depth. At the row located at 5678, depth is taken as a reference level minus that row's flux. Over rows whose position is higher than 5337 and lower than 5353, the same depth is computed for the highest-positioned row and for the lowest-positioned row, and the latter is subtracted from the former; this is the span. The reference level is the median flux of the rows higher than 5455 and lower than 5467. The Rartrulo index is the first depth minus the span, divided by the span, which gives -0.6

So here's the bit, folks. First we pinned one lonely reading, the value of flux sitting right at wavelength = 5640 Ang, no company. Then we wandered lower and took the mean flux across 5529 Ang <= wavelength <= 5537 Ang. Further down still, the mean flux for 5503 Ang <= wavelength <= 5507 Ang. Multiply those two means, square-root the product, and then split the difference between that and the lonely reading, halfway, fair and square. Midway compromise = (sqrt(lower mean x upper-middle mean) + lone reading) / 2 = 45.2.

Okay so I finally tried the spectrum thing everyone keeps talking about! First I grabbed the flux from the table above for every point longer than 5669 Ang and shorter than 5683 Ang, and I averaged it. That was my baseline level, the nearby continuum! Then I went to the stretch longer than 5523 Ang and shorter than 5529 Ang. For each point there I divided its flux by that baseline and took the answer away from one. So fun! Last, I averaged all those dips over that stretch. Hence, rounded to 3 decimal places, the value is 0.032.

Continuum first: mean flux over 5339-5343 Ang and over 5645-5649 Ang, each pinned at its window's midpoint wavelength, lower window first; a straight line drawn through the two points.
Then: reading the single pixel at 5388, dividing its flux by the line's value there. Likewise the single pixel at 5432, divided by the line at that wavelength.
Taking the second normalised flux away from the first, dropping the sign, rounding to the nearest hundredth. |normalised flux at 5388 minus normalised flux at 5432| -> 0.04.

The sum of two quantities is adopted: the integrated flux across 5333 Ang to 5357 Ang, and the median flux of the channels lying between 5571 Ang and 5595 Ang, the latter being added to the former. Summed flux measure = 1115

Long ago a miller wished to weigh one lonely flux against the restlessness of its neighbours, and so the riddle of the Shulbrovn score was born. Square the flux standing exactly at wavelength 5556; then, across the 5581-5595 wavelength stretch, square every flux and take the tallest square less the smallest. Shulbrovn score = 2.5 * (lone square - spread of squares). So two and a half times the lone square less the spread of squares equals 4802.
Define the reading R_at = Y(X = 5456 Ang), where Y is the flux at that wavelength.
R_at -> 43.97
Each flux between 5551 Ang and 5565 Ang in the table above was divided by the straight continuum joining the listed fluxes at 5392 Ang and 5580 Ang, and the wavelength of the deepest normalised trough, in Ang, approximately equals 5564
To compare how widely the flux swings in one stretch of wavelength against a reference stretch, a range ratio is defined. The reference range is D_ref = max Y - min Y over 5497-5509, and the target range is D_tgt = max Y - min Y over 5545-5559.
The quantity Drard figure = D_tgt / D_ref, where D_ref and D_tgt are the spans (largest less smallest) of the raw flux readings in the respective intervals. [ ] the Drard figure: 0.70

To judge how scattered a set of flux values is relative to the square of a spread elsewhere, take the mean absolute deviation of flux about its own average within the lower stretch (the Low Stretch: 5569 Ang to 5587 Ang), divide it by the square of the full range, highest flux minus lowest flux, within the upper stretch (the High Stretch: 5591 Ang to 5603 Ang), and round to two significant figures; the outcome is 0.36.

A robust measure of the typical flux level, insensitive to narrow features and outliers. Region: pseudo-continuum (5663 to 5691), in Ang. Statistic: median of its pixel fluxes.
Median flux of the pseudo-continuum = 45.0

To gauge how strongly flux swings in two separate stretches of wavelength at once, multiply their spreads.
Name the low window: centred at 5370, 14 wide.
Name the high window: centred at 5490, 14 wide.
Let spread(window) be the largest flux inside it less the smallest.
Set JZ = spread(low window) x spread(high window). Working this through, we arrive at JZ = 0.88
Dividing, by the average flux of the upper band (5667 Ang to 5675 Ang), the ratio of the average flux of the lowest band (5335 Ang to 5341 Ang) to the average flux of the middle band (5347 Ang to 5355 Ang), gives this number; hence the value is 0.0215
